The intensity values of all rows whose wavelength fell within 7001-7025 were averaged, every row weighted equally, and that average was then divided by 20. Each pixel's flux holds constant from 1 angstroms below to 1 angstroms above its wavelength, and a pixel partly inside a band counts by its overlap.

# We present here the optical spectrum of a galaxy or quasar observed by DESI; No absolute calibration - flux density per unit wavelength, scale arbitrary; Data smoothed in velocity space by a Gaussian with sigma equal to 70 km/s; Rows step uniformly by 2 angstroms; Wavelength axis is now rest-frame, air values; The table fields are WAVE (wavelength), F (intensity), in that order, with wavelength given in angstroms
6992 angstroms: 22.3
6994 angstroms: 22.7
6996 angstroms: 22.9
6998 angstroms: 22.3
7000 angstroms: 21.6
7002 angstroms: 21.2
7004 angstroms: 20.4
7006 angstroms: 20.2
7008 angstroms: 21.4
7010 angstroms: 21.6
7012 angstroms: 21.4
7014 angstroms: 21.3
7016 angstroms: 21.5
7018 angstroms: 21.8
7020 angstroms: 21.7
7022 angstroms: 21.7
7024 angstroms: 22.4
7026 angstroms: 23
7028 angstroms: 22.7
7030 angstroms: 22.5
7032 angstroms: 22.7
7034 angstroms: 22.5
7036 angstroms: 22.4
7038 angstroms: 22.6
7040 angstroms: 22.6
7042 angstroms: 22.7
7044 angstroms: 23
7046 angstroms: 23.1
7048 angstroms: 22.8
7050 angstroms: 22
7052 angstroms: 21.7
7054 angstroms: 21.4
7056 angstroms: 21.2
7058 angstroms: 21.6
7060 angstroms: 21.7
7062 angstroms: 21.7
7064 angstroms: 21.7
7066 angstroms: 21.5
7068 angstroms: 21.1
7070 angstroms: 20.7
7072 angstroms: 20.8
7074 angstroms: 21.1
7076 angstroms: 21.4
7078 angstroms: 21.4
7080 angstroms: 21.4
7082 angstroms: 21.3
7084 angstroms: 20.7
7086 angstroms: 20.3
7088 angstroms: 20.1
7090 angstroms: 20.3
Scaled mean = 1.07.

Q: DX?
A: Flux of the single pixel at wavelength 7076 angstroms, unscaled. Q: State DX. 21.4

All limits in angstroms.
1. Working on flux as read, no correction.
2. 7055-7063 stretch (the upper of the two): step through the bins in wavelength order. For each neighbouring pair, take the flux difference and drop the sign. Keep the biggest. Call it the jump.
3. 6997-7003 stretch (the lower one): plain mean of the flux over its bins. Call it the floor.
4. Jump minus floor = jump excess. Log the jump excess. -21.3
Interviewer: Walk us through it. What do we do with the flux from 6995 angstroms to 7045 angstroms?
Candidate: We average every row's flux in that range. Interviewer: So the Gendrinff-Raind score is 22.0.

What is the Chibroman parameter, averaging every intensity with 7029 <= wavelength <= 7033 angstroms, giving 22.6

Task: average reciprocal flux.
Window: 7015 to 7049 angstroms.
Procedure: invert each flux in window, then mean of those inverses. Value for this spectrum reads 0.0446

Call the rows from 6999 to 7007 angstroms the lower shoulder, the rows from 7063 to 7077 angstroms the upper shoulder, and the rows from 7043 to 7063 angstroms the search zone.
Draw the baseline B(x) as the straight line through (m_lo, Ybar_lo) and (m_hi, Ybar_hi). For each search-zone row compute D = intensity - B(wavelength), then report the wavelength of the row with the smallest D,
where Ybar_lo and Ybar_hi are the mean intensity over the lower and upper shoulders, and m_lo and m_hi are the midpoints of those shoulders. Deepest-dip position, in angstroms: 7056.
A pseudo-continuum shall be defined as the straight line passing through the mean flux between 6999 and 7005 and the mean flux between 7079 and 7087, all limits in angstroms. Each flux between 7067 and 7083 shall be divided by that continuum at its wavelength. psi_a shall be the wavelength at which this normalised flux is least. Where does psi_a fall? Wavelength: 7070 angstroms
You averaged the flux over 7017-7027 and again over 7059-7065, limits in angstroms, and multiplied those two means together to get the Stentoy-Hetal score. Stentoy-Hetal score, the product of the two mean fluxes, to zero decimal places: 480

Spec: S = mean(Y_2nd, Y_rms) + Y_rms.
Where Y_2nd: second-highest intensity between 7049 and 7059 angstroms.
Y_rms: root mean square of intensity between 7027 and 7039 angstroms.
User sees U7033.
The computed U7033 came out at 44.7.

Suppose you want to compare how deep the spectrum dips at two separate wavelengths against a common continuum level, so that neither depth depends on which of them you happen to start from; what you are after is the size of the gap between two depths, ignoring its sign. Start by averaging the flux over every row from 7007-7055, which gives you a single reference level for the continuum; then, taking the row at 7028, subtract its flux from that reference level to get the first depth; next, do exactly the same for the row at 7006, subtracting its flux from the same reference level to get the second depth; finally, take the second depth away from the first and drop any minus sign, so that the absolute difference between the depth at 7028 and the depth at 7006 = 2.5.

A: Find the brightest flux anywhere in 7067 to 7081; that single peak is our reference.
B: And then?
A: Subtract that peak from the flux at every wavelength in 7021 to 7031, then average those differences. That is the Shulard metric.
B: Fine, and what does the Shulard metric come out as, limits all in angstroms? 1.1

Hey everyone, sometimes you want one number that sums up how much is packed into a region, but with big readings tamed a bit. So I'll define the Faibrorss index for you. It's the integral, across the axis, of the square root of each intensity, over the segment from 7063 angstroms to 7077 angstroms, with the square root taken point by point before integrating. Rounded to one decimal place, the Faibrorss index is 64.4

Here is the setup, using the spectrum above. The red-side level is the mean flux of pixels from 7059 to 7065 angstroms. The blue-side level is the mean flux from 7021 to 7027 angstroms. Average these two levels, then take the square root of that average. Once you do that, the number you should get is 4.69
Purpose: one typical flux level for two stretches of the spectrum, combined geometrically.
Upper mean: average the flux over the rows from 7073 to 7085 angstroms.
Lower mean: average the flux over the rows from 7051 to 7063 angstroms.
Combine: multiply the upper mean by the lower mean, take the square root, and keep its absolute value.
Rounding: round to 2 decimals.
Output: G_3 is 21.38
